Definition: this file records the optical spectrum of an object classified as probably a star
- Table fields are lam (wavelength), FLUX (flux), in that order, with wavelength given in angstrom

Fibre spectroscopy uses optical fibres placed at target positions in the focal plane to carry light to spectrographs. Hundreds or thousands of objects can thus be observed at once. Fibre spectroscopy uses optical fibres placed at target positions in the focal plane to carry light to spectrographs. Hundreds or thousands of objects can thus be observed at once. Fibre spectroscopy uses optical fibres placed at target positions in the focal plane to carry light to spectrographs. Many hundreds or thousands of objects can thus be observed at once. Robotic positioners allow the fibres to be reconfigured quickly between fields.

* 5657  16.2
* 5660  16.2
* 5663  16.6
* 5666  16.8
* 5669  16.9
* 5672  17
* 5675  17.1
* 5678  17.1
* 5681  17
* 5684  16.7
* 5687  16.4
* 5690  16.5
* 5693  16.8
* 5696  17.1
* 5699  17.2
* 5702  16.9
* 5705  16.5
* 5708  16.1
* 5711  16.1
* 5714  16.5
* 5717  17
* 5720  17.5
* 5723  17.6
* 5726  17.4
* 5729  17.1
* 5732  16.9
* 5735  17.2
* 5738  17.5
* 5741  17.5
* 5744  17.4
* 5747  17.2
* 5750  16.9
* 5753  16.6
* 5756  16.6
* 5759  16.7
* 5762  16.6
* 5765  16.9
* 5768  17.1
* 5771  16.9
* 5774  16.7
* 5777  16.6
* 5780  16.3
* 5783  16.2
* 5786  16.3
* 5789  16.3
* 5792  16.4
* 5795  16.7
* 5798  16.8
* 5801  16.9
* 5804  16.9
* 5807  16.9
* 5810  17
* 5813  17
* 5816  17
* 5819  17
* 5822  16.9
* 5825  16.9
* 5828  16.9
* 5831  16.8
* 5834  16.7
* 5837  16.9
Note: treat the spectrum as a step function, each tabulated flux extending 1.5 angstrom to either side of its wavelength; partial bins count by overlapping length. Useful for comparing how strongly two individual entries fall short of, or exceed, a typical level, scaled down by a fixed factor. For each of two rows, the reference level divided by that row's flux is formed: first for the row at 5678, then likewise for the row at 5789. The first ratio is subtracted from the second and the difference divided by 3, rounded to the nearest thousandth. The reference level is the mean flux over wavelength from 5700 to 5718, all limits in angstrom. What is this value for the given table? 0.016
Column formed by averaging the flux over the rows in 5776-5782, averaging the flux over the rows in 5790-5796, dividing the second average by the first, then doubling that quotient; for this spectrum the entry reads 2.01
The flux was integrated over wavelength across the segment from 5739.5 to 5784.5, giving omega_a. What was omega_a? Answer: 757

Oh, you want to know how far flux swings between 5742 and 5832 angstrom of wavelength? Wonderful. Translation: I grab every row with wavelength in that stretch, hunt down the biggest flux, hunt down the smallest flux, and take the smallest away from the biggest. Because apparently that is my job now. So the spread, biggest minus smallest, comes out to 1.2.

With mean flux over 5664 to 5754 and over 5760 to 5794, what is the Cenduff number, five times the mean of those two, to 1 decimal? 83.8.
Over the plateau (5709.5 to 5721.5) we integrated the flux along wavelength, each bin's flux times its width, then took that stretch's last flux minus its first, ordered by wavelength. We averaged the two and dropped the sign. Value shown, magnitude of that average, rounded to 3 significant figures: 101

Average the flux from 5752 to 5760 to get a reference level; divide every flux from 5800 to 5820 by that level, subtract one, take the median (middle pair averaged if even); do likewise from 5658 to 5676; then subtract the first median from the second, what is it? -0.01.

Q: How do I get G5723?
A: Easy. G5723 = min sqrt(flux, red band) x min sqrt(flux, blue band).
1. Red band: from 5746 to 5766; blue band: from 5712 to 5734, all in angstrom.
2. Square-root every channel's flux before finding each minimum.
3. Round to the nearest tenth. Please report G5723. 16.5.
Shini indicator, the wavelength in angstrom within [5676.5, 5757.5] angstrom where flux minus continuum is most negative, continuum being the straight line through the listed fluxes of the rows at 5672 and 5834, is 5708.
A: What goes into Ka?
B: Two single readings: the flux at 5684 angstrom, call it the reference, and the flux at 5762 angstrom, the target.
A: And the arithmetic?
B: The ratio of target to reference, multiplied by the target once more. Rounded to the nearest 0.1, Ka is 16.5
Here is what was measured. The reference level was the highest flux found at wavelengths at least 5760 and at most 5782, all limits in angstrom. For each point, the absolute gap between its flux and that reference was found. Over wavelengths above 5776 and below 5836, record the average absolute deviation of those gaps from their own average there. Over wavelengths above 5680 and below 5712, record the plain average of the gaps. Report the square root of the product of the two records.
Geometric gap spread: 0.32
